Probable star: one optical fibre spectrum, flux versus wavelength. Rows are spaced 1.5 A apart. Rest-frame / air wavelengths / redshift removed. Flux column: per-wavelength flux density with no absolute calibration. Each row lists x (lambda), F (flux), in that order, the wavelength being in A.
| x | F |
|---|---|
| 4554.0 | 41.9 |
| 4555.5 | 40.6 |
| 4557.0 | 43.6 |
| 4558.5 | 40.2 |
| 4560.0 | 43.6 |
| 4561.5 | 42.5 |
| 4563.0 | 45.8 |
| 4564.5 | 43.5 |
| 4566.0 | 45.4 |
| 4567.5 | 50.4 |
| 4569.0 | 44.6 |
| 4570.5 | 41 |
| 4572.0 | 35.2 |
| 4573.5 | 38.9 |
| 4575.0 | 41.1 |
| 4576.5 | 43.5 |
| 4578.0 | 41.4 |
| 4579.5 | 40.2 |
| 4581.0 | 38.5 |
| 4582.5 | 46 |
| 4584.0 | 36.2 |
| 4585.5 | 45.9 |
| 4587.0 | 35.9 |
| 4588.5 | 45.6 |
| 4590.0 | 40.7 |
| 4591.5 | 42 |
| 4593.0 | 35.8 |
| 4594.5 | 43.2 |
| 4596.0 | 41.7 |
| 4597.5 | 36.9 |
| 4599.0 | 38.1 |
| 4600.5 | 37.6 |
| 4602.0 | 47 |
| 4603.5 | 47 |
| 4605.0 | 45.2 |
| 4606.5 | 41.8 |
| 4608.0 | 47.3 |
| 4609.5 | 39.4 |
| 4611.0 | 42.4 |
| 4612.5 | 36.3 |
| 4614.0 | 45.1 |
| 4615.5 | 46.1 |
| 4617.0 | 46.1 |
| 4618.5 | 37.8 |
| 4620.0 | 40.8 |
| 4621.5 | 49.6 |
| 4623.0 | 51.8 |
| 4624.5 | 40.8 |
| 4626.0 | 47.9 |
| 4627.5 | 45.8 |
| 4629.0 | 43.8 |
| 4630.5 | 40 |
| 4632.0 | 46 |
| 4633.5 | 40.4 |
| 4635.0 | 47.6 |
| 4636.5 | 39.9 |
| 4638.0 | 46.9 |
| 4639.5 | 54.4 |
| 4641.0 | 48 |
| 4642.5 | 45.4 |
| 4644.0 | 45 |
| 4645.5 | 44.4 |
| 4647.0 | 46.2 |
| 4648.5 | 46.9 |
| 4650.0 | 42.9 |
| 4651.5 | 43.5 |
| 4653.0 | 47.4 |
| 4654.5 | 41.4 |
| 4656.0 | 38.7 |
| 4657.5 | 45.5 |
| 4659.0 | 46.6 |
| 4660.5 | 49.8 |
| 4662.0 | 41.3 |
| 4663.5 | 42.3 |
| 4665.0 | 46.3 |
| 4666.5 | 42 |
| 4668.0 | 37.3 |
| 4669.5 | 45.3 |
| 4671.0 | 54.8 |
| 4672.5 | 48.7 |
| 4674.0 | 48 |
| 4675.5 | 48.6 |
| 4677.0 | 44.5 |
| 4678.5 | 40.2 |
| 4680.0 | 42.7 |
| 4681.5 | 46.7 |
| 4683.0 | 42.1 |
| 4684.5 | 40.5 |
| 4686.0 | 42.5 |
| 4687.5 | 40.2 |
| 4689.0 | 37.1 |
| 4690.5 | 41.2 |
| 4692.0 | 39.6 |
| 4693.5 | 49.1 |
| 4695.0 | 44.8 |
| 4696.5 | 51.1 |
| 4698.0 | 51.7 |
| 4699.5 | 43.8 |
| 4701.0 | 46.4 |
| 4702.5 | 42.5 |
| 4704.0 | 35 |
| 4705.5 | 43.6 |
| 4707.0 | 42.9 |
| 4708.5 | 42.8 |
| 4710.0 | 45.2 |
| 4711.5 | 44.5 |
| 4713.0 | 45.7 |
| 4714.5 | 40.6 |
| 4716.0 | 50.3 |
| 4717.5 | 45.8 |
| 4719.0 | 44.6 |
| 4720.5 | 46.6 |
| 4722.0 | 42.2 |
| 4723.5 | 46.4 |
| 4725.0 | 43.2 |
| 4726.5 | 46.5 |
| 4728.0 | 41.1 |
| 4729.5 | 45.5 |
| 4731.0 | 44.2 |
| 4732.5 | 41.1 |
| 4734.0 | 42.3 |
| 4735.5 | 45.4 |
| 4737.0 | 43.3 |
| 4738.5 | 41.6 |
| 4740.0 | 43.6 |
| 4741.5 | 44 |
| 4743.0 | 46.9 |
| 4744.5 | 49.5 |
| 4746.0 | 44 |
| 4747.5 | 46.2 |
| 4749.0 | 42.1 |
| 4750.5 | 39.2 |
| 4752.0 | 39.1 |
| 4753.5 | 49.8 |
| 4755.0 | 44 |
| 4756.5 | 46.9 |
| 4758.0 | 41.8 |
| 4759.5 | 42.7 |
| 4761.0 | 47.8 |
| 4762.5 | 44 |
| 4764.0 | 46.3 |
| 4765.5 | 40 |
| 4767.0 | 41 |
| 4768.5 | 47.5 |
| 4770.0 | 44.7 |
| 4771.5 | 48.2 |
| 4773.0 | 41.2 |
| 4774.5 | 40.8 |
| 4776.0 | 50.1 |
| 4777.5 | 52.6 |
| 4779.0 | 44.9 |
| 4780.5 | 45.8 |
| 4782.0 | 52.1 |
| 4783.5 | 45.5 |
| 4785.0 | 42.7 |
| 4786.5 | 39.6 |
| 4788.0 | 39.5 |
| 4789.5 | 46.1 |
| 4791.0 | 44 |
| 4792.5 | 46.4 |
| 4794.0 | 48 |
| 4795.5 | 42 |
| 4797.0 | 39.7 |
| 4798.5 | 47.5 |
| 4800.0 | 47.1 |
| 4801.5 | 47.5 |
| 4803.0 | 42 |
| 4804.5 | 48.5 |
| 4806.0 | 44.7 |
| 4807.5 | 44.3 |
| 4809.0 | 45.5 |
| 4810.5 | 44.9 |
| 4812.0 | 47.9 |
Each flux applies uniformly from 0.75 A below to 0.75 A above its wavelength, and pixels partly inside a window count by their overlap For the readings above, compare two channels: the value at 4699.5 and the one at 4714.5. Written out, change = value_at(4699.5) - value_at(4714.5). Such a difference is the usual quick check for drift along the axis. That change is 3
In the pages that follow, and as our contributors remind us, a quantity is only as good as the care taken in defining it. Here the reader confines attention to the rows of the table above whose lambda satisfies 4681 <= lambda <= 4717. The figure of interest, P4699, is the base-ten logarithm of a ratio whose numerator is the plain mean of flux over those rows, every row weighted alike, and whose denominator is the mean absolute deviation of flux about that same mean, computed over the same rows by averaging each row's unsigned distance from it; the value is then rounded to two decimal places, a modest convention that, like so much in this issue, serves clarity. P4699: 1.14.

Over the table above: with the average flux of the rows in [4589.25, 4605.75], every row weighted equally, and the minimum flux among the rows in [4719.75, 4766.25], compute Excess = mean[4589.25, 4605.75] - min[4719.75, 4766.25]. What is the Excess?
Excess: 2.3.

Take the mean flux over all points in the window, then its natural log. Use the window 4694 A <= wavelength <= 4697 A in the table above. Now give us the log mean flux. 3.87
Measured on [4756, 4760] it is 3.78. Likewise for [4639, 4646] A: 3.86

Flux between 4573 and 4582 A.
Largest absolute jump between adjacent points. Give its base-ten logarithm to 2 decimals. 0.38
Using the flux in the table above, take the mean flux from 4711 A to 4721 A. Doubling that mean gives 90.9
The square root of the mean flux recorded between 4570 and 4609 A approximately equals 6.43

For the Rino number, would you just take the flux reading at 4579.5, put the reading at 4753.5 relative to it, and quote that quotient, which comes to 1.24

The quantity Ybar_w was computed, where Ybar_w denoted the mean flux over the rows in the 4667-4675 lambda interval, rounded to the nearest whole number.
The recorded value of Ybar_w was 47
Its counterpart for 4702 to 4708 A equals 41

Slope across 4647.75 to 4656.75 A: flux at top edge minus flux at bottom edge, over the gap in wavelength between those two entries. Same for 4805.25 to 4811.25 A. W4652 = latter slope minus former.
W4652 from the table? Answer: 1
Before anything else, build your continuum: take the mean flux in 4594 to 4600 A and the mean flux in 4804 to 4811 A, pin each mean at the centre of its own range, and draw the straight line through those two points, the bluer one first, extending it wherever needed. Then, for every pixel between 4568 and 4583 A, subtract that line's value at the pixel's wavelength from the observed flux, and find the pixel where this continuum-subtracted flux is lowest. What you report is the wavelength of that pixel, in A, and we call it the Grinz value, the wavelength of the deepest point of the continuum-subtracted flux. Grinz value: 4572.0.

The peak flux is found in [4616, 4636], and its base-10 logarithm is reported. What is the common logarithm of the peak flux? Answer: 1.71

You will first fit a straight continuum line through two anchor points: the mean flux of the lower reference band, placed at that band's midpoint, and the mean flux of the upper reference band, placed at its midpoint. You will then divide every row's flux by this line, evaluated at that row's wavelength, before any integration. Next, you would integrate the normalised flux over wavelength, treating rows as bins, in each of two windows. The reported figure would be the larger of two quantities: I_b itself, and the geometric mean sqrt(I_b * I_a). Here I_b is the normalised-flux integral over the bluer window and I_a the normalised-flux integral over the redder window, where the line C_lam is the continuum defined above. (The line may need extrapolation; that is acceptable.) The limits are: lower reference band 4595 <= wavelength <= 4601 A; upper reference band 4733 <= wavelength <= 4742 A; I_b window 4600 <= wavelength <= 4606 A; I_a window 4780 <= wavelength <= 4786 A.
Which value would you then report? 6.8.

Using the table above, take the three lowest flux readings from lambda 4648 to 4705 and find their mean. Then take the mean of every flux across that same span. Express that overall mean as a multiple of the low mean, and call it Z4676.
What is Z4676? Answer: 1.21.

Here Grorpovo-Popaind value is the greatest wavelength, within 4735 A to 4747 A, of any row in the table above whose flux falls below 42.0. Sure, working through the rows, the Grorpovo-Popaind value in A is 4738.5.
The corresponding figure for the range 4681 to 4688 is 4687.5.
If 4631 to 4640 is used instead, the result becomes 4636.5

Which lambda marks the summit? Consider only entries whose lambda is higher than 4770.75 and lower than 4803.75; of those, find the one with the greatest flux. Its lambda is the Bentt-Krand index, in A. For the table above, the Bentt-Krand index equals 4777.5 A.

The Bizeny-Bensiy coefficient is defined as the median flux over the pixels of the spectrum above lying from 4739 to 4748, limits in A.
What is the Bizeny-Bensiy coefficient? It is 45.1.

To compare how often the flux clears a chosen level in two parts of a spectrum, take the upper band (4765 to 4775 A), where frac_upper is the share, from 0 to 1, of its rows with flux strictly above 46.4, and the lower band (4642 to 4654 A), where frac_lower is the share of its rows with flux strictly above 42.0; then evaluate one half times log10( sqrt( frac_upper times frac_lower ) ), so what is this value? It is -0.14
